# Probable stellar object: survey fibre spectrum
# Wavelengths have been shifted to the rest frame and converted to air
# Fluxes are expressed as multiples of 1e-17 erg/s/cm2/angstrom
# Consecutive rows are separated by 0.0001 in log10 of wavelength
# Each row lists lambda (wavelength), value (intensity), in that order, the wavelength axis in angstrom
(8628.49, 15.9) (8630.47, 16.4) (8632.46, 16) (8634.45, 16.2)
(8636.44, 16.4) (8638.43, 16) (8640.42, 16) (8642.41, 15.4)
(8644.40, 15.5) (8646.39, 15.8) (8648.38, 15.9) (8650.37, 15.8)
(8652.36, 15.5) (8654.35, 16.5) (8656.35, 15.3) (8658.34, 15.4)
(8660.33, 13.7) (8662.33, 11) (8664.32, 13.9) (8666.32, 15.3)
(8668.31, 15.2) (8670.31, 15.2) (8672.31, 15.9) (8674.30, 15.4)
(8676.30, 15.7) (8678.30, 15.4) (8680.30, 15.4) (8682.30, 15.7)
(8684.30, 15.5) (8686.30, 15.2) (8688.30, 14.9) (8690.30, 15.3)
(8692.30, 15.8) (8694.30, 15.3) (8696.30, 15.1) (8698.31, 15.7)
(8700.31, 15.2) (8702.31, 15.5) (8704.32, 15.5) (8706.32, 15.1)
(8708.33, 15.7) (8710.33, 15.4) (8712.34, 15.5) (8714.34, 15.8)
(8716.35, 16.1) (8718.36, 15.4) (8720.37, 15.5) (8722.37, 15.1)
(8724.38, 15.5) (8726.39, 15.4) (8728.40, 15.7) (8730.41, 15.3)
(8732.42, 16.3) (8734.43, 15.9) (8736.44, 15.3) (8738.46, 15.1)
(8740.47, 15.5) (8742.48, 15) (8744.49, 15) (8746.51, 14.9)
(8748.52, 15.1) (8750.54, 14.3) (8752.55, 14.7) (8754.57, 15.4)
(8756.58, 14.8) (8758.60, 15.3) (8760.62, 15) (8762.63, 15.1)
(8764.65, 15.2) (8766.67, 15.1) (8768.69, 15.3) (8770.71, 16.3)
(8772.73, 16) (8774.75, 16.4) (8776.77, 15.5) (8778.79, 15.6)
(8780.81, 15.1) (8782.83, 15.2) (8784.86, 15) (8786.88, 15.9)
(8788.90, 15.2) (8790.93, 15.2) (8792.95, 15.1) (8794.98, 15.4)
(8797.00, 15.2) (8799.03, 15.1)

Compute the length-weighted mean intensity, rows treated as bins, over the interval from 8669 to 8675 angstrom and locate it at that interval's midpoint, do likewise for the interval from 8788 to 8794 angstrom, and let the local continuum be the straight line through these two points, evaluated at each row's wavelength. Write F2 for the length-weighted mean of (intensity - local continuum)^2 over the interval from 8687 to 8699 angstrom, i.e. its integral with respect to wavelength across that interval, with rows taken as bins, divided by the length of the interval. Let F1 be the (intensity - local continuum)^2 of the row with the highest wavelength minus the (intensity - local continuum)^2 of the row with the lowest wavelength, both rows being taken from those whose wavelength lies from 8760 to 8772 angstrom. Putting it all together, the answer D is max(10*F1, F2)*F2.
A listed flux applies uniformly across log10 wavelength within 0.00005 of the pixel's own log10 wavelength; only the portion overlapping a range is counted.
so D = 1.22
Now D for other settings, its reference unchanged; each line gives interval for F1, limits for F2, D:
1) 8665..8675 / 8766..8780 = 0.26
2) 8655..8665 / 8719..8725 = 0.88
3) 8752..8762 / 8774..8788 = 0.09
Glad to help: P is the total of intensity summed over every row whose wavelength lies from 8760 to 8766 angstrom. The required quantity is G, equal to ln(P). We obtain 3.81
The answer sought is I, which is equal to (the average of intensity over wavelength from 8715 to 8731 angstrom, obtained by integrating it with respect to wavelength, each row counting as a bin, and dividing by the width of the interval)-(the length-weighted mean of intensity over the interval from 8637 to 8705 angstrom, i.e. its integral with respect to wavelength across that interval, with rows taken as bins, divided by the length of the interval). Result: 0.21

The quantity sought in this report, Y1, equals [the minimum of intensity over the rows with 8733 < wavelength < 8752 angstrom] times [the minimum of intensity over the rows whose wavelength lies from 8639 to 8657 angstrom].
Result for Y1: 219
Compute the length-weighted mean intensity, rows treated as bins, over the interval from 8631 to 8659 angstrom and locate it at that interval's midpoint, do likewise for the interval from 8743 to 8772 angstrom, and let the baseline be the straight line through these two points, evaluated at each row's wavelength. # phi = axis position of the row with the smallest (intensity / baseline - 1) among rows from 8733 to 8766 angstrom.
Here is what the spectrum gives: 8750.54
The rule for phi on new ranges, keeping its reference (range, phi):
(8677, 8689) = 8688.30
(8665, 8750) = 8688.30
